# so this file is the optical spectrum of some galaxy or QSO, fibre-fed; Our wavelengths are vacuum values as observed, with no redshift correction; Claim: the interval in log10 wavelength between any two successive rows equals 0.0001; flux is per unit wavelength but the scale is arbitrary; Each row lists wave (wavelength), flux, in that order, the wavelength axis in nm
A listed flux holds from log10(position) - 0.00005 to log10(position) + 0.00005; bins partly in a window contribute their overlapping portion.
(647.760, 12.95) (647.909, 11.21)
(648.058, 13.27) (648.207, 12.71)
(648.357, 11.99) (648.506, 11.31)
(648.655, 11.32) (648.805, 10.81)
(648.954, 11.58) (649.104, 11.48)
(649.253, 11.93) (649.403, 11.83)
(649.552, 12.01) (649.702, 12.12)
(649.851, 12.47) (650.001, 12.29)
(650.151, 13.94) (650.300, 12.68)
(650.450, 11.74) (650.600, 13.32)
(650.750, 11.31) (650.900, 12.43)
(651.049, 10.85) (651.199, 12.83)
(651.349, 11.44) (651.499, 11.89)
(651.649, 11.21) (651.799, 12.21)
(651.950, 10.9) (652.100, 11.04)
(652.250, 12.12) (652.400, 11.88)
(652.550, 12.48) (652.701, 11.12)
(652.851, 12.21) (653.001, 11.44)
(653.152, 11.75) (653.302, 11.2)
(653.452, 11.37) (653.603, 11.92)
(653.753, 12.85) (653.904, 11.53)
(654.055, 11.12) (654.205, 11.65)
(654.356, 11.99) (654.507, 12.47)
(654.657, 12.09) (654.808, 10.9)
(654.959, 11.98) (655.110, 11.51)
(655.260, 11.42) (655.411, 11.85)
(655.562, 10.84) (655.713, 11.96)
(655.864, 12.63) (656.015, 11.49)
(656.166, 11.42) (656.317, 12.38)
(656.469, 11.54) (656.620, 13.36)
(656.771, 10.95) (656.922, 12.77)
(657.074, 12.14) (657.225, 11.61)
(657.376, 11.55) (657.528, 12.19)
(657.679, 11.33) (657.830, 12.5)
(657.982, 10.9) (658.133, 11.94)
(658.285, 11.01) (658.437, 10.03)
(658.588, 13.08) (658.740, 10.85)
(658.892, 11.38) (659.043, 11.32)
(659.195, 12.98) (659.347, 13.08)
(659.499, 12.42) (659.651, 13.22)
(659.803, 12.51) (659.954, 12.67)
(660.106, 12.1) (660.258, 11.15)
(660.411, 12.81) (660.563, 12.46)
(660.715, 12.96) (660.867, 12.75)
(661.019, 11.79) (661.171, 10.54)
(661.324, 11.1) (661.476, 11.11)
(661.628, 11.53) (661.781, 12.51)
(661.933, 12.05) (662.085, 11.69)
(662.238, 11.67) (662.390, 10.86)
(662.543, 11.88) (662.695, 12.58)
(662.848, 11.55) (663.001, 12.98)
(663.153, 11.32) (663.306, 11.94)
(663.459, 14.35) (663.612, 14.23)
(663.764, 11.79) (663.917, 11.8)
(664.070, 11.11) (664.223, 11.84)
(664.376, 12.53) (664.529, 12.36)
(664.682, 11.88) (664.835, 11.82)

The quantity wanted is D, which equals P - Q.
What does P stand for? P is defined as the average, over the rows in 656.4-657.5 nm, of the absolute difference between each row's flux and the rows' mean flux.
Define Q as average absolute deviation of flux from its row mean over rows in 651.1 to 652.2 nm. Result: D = 0.09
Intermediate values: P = 0.66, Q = 0.6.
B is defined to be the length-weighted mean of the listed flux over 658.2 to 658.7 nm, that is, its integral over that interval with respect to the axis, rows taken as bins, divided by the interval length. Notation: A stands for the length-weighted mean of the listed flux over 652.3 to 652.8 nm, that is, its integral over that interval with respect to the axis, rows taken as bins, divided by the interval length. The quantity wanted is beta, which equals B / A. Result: 0.96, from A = 11.9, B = 11.3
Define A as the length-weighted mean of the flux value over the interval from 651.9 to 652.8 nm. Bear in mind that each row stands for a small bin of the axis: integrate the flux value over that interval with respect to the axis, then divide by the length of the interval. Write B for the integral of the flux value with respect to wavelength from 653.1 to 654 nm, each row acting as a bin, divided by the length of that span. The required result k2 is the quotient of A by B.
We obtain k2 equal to 0.99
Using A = 11.63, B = 11.8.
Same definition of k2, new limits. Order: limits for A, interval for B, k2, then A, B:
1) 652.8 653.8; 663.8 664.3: 1.02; 11.79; 11.6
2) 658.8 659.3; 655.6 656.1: 1.00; 11.93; 11.9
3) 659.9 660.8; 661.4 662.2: 1.05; 12.35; 11.8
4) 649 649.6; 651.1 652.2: 1.01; 11.79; 11.6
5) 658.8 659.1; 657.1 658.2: 0.97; 11.34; 11.7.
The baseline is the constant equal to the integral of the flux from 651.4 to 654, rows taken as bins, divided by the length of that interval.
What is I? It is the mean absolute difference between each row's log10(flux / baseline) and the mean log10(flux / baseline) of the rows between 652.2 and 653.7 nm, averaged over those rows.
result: 0.014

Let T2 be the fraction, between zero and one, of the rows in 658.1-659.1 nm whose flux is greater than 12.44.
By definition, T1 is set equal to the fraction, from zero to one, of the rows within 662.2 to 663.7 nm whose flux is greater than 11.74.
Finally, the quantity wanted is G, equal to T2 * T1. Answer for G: 0.09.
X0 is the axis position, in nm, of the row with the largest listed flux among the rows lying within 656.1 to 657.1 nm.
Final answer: 656.620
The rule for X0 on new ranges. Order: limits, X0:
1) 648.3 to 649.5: 648.357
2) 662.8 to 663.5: 663.459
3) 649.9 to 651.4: 650.151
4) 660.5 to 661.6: 660.715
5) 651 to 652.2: 651.199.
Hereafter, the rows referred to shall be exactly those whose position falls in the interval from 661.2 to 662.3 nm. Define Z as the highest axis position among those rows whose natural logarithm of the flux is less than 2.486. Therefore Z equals 662.238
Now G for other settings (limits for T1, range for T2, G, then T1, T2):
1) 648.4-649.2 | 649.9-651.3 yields 0.00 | 0.00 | 0.4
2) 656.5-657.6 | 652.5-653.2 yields 0.11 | 0.57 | 0.2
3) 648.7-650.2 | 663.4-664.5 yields 0.30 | 0.70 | 0.4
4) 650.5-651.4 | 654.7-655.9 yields 0.06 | 0.50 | 0.1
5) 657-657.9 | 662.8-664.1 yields 0.17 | 0.50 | 0.3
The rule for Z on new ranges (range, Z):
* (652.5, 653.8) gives 653.603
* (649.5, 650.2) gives 649.552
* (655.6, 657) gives 656.771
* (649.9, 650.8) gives 650.750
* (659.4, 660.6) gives 660.258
